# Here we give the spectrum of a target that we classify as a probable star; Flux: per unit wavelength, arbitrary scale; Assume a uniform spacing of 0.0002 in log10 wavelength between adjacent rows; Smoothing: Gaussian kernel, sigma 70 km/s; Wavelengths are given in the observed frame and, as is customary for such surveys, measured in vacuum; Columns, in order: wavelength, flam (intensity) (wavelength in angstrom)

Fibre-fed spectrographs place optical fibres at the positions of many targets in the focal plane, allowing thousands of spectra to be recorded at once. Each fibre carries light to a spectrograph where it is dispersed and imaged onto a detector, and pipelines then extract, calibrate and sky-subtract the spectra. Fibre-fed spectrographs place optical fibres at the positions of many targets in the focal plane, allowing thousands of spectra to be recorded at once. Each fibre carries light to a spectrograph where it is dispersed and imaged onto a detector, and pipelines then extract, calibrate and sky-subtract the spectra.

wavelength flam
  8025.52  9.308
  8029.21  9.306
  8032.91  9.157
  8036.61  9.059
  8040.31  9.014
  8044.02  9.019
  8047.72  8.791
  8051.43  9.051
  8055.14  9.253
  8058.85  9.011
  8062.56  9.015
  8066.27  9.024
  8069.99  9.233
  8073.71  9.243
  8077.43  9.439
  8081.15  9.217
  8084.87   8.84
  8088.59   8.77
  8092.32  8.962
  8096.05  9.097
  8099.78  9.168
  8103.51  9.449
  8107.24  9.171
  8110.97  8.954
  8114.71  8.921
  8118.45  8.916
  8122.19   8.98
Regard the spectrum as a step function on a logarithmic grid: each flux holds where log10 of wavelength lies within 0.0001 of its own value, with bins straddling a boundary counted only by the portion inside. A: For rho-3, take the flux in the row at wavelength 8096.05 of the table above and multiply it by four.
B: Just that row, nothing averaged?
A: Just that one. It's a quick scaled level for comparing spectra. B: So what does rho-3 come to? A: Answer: 36.4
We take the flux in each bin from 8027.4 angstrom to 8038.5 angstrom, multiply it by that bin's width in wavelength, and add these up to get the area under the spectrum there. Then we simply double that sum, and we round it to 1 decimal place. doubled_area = 203.6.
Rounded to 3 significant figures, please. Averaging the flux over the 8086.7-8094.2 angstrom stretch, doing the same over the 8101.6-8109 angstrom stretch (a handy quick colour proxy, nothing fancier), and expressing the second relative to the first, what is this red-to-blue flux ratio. 1.05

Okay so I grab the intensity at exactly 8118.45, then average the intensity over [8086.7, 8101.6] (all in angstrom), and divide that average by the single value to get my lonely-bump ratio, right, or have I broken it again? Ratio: 1.009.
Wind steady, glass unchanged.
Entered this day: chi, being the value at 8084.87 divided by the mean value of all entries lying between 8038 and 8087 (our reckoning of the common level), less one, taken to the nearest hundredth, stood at -0.03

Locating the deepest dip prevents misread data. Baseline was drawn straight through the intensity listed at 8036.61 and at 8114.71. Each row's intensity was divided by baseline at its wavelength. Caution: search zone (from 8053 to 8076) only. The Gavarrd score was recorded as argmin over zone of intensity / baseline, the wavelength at 8058.85 angstrom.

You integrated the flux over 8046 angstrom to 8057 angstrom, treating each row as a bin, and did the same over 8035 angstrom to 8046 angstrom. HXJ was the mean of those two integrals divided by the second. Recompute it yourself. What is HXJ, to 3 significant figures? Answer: 1.00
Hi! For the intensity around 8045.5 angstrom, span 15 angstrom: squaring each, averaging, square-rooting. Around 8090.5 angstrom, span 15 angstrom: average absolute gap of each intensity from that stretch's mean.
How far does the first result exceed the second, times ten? 88.6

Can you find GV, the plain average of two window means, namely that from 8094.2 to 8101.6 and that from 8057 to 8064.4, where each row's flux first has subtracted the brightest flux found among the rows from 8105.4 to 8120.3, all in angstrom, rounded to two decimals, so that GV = -0.10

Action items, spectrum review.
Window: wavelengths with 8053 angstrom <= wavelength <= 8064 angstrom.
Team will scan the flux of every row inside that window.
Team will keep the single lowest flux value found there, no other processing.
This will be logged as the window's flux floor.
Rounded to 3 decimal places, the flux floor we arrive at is 9.011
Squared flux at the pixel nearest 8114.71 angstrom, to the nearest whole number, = 80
